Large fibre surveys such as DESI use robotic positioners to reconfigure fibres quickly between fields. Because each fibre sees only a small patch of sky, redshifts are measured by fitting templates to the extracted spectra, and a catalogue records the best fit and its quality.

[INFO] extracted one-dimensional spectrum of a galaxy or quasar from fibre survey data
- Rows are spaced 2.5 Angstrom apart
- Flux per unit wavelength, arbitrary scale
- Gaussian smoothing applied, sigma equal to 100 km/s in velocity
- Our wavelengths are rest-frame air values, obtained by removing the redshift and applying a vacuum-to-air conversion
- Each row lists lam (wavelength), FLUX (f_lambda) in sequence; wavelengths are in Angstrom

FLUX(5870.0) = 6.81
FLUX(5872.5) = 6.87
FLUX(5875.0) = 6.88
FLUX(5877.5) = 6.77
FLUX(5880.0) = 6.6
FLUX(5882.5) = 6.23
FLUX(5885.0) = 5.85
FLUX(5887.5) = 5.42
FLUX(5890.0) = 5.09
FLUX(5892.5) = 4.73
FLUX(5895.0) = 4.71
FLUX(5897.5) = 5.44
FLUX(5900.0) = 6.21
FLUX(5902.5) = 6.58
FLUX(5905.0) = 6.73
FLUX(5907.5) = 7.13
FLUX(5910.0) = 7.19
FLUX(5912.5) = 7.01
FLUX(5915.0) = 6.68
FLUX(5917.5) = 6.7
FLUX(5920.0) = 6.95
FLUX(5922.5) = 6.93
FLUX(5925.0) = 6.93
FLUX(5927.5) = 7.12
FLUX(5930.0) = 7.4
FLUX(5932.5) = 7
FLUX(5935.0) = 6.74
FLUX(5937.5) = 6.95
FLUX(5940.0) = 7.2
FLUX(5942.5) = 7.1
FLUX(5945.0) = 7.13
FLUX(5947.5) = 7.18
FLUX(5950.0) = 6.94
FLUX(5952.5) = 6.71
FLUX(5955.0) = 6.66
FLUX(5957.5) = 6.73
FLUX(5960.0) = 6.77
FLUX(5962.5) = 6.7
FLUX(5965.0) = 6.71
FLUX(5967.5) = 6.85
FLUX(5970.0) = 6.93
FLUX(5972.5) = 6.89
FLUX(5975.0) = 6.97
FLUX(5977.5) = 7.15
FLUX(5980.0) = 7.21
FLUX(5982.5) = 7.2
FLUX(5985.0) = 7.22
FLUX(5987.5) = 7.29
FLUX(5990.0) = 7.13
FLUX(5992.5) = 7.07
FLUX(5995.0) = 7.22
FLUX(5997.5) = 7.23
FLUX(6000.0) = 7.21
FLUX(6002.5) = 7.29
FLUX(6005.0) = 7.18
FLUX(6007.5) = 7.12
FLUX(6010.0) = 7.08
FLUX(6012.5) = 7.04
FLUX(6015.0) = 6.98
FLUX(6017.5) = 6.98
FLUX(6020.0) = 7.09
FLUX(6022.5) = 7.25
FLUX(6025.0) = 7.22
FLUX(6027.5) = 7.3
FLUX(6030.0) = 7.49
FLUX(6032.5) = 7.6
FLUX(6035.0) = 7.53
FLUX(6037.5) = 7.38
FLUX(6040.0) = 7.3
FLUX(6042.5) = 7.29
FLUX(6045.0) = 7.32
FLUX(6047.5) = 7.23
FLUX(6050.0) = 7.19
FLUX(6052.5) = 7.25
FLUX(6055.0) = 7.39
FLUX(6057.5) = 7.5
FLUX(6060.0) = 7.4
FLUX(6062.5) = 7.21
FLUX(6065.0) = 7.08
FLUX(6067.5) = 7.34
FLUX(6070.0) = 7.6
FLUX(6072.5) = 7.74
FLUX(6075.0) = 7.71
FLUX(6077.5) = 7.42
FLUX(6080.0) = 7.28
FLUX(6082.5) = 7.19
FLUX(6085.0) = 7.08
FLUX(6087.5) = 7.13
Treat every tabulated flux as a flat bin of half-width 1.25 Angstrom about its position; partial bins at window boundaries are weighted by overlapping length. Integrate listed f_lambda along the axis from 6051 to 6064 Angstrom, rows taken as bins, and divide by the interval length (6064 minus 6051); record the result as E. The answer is 7.34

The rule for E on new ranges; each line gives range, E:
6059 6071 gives 7.32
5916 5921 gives 6.81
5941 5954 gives 7.01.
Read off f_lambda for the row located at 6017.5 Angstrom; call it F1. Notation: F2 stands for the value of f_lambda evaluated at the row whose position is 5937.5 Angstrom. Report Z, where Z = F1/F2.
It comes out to 1.00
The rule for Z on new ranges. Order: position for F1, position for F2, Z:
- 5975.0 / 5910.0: 0.97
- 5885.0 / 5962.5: 0.87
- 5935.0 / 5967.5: 0.98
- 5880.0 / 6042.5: 0.91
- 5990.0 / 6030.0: 0.95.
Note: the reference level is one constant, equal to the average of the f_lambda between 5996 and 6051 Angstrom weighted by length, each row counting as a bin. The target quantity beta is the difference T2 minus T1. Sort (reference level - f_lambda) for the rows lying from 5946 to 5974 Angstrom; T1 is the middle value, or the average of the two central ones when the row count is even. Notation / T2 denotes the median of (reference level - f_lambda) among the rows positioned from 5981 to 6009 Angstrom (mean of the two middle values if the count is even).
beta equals -0.4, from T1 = 0.47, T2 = 0.03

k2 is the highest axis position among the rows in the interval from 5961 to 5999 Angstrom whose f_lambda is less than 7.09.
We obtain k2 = 5992.5 Angstrom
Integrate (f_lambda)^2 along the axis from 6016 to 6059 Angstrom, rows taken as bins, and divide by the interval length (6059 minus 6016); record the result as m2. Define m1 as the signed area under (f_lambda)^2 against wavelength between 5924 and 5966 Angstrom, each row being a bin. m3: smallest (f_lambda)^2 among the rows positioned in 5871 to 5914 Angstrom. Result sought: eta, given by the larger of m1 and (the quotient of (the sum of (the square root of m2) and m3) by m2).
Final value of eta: 2025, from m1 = 2025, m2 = 53.5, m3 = 22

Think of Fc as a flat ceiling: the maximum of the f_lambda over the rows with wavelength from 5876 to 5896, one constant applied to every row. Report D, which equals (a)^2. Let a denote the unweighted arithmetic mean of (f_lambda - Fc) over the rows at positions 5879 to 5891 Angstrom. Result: 0.869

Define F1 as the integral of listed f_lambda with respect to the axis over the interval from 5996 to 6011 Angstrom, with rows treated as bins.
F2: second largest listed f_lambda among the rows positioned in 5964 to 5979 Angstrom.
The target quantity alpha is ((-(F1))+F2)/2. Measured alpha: -50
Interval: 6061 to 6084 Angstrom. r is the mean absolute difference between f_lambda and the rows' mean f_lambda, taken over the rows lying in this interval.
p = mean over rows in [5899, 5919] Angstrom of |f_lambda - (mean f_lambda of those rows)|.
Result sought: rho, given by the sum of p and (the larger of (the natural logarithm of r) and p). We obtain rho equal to 0.50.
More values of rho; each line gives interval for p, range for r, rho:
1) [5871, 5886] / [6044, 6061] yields 0.66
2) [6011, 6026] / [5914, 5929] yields 0.19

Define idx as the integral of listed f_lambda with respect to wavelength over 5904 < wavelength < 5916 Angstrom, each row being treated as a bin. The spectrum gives 83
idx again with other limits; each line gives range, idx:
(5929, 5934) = 36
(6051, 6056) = 37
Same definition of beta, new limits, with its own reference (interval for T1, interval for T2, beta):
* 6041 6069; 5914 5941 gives 0.3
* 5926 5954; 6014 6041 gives -0.2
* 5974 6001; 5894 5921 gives 0.5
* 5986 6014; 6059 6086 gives -0.2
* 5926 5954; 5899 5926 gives 0.2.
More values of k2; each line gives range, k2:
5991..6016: 6015.0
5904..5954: 5952.5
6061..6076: 6065.0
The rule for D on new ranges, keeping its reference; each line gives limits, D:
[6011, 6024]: 0.089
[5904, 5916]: 0.032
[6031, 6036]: 0.632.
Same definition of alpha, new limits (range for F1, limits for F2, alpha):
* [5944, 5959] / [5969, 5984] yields -48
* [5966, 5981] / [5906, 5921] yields -49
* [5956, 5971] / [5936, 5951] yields -47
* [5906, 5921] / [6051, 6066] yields -48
